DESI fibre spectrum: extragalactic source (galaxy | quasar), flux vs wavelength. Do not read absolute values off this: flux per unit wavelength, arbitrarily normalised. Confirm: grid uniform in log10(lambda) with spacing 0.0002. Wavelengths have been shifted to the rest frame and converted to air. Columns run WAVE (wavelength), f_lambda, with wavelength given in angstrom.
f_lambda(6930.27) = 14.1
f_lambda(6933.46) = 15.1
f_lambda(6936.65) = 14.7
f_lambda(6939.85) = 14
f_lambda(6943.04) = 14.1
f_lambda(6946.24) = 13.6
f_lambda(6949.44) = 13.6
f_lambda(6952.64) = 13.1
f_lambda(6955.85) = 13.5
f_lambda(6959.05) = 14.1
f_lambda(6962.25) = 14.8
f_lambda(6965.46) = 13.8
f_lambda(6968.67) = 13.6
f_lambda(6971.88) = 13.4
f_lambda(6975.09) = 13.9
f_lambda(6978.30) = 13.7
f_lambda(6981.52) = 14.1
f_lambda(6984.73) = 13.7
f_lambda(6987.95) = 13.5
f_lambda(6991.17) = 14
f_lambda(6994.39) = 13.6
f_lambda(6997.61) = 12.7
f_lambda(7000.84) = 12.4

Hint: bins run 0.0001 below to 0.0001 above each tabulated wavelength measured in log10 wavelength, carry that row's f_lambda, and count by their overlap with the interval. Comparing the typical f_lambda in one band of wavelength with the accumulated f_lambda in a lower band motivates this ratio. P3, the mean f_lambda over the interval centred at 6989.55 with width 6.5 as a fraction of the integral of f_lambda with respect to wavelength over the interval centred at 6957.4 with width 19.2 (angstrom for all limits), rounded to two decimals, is 0.05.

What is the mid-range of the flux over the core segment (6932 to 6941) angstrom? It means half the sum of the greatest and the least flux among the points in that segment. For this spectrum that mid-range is 14.55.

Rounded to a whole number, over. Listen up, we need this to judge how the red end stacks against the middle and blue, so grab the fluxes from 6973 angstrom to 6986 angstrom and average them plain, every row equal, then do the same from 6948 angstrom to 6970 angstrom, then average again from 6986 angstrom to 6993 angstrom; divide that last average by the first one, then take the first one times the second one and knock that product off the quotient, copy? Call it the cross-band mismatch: -190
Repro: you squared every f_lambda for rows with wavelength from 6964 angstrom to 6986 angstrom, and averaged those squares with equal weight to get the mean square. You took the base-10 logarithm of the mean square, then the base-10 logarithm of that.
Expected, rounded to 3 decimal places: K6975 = 0.357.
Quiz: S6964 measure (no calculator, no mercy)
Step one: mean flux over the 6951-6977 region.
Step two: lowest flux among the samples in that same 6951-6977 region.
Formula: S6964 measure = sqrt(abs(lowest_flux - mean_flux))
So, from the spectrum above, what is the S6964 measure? 0.82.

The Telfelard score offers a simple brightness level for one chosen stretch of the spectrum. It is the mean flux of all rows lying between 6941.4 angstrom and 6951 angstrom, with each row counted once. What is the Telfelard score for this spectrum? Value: 13.77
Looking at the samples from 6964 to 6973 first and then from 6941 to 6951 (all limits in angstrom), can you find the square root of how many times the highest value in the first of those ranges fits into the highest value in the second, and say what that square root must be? 1.01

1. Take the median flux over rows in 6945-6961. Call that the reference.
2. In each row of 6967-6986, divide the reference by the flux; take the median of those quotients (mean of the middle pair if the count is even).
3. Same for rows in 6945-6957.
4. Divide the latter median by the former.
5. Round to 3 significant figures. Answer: 1.01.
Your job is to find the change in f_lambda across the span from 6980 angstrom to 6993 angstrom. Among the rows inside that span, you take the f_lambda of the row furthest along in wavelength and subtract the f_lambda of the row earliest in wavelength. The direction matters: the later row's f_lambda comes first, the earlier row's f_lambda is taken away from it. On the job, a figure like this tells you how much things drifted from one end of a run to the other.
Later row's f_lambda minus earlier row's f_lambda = -0.10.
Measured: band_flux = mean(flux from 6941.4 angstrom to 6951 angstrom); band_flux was 13.8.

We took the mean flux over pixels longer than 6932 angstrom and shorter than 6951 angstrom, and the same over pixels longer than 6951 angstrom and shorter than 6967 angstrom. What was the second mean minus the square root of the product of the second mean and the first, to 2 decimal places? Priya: -0.16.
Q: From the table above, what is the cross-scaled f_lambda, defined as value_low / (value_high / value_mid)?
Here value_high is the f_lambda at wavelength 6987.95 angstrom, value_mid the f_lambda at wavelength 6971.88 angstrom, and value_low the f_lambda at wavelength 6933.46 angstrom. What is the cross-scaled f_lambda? 15.0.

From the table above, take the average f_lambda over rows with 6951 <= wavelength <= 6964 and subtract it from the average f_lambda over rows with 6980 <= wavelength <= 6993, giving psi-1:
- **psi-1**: -0.05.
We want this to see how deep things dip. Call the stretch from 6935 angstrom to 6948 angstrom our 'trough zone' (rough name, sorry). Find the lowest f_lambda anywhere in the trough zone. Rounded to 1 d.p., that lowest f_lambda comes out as 13.6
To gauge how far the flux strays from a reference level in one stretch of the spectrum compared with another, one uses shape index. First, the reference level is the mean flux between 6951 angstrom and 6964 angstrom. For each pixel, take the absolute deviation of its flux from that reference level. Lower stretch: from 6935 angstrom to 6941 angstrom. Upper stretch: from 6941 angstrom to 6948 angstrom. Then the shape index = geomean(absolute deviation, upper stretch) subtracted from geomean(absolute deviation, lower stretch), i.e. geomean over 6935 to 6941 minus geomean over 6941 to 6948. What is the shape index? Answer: 0.07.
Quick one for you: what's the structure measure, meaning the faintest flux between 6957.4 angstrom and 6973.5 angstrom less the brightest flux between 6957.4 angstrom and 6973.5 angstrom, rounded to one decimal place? -1.4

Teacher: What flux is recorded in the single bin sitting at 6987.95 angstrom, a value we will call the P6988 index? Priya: 13.5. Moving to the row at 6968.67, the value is 13.6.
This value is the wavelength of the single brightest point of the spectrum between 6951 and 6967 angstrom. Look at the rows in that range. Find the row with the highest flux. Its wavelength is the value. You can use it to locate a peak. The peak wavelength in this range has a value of 6962.25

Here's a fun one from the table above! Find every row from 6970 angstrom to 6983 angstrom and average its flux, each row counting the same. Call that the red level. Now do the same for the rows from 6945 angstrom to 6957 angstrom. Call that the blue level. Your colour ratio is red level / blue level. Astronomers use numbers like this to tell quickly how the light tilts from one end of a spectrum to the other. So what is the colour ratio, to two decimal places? 1.02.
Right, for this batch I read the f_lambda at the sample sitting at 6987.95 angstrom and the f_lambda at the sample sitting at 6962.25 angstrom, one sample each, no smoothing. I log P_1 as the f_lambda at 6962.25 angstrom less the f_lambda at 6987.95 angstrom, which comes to 1.3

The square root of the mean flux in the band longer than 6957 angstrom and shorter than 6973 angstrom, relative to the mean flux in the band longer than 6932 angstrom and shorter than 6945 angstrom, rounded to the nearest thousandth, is 0.258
